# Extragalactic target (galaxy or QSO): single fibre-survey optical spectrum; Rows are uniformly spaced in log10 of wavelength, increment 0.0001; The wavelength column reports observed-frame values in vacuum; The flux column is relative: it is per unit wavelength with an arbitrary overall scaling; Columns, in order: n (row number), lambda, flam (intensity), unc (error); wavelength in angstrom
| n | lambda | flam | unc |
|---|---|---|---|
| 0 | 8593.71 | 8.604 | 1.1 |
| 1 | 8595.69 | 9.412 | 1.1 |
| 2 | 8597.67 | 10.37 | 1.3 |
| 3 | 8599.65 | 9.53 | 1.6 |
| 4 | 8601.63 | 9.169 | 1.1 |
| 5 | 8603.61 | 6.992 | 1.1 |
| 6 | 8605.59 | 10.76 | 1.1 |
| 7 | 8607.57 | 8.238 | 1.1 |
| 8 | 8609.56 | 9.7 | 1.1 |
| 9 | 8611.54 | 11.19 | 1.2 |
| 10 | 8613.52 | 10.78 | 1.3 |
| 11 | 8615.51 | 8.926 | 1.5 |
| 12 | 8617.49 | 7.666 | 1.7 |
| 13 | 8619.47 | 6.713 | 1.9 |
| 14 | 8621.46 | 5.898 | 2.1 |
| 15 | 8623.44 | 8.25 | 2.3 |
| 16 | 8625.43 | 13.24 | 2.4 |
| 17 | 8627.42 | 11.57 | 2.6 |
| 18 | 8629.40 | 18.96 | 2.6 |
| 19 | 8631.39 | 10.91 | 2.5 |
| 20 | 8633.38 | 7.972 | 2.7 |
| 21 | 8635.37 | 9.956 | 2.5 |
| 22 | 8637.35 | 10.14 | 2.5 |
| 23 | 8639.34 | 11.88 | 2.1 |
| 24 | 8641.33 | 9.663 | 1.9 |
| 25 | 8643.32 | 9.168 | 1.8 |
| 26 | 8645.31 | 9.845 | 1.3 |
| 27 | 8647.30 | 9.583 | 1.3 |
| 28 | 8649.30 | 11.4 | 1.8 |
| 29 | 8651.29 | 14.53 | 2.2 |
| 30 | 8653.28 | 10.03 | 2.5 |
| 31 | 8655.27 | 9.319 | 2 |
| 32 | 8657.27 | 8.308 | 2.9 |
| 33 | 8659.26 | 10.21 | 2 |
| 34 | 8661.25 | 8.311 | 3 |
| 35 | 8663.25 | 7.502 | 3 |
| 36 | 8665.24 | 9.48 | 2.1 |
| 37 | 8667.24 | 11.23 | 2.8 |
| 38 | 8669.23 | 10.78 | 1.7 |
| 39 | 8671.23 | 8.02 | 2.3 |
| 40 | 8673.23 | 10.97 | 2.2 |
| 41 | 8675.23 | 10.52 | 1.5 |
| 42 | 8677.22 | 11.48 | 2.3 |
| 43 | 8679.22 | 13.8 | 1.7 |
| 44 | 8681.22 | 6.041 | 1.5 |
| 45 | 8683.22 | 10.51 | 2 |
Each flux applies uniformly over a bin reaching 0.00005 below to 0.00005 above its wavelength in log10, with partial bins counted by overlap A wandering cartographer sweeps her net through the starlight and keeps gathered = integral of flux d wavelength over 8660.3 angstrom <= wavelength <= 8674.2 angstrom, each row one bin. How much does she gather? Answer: 132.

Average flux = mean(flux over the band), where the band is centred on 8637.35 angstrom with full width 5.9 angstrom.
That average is 10.7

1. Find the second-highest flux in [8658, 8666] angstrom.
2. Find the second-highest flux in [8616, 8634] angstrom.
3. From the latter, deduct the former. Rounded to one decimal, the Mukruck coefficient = 3.8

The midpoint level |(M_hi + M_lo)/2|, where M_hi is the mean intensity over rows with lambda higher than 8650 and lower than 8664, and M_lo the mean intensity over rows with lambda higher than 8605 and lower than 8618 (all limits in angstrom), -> 9.7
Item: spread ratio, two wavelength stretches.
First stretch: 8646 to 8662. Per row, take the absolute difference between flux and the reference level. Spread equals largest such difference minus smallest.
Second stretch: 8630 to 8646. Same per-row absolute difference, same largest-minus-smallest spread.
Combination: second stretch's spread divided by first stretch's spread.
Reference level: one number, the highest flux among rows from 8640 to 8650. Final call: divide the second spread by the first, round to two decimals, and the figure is 0.94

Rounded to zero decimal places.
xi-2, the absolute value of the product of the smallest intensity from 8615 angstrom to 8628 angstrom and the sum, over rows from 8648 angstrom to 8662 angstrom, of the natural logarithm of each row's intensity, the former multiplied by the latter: 96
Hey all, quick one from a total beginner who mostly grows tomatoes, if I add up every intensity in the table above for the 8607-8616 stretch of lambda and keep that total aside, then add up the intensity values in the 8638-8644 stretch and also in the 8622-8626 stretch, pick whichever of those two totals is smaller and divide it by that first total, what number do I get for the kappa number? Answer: 0.4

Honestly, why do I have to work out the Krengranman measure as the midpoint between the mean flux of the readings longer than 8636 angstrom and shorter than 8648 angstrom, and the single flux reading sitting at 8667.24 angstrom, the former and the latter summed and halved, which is 10.6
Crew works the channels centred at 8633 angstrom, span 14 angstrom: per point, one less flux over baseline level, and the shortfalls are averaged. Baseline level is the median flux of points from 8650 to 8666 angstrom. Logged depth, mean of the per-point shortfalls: -0.24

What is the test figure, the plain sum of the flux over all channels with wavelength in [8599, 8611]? 54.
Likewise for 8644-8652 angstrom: 45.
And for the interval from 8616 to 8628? 53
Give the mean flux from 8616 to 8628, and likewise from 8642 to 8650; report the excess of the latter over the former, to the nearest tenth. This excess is 1.1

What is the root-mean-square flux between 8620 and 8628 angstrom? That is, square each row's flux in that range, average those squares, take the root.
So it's 10.1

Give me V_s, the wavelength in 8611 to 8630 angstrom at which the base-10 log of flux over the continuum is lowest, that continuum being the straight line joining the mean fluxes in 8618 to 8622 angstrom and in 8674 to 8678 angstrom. 8621.46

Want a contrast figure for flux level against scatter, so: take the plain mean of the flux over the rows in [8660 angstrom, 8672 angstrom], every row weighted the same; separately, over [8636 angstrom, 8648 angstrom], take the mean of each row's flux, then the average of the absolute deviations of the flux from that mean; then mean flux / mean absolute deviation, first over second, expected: 14.4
